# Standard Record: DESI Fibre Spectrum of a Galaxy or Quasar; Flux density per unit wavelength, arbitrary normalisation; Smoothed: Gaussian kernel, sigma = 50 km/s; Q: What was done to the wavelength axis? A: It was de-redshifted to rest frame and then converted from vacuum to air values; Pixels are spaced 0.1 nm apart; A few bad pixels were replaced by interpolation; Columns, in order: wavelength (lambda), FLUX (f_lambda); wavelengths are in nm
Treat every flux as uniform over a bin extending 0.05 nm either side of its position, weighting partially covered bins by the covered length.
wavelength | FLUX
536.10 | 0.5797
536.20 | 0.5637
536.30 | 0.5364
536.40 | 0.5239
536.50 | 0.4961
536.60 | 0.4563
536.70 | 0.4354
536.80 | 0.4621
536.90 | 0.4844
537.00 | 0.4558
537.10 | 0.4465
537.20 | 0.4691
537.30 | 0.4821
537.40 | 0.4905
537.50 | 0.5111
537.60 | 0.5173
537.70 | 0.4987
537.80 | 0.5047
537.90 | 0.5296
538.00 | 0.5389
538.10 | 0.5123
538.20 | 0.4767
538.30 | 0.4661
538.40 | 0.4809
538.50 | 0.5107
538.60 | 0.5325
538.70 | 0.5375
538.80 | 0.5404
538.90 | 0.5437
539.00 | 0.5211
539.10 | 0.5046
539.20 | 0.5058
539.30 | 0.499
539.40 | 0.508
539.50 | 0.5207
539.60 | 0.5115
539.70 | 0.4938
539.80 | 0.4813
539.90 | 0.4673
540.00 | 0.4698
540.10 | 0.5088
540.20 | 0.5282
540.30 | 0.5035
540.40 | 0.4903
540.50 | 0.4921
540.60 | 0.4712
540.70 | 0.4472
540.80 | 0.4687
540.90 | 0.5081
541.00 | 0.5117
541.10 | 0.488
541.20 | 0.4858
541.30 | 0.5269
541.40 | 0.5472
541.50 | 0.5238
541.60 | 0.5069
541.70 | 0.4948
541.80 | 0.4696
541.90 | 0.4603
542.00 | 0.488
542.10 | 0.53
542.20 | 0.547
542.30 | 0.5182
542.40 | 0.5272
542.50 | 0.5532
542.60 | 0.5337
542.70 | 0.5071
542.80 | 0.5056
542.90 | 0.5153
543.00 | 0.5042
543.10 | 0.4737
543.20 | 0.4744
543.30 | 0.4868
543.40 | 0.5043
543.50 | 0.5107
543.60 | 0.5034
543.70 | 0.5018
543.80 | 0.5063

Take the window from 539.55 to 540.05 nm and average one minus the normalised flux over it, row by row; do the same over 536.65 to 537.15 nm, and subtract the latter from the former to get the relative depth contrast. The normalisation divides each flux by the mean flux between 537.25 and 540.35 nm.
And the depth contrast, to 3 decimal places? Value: -0.055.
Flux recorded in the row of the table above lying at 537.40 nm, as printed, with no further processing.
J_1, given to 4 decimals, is 0.4905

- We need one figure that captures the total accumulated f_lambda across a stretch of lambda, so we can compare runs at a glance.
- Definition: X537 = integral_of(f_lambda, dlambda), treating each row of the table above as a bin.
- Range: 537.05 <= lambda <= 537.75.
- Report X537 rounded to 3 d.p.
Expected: 0.342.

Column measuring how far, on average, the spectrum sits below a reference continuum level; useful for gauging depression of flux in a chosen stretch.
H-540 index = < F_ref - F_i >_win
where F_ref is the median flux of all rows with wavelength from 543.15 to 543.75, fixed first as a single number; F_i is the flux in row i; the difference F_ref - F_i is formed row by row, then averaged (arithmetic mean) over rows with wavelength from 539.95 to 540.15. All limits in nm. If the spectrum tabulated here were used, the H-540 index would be 0.01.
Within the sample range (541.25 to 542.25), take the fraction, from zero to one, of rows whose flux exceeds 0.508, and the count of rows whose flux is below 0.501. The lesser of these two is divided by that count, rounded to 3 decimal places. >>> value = 0.125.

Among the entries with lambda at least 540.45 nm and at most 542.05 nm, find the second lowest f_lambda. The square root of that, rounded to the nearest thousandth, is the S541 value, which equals 0.678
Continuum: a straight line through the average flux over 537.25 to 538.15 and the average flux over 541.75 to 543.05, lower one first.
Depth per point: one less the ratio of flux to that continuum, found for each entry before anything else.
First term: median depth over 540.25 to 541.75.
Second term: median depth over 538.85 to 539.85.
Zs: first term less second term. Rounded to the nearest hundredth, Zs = 0.03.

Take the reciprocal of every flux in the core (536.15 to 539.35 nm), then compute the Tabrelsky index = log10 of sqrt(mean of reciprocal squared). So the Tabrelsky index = 0.303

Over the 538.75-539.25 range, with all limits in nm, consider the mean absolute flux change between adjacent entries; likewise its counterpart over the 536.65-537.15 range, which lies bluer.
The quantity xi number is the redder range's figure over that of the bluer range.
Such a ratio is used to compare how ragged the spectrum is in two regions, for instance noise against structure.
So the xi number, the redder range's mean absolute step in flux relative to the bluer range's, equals 0.50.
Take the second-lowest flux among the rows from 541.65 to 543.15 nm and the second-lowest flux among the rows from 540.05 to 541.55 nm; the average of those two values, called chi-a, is 0.469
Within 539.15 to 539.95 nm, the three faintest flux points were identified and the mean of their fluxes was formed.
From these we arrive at 0.481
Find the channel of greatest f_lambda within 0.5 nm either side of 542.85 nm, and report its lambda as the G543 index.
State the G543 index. 542.50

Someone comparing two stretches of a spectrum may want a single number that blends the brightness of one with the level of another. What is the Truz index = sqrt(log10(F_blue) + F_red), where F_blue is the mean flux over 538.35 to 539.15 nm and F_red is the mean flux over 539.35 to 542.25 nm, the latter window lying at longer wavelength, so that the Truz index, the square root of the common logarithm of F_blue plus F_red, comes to 0.464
